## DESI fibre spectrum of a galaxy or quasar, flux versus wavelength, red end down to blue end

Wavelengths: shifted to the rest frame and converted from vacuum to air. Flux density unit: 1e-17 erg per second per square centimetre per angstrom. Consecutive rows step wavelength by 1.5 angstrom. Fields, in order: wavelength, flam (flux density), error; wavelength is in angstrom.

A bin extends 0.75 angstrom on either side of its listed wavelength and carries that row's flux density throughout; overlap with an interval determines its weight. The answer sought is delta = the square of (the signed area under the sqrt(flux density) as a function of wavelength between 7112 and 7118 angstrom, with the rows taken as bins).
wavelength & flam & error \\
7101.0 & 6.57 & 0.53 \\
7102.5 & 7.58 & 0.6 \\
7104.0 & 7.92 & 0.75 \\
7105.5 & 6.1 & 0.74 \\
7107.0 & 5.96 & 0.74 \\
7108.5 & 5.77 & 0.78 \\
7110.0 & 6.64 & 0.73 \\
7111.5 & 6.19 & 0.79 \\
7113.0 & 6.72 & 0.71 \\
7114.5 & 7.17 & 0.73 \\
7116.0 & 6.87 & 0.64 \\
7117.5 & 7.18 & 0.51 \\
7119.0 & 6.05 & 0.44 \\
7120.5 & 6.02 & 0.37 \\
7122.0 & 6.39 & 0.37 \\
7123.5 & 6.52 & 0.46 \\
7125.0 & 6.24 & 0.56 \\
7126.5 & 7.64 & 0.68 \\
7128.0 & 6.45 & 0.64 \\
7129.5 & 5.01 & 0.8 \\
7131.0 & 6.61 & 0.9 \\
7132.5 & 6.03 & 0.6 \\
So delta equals 250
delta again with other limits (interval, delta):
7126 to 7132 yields 228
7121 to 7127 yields 238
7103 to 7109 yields 233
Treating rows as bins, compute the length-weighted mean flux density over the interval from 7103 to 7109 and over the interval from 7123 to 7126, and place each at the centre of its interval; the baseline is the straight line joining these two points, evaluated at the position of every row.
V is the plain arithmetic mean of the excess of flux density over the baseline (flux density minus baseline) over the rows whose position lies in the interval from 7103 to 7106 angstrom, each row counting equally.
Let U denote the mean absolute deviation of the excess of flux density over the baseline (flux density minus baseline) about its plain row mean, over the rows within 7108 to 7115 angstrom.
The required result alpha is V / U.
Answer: 1.2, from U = 0.42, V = 0.49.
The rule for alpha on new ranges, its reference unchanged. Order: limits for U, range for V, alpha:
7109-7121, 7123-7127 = 0.8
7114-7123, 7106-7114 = -0.5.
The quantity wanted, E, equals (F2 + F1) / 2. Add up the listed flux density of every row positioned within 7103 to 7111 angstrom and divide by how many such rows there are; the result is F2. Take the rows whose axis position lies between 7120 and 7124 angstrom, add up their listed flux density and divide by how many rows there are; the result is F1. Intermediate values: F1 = 6.3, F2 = 6.48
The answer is 6.39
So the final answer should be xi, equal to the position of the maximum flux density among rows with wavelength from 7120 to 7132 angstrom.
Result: 7126.5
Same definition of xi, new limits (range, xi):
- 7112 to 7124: 7117.5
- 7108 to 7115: 7114.5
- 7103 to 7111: 7104.0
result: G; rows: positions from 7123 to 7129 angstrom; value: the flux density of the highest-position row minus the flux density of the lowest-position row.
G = -0.1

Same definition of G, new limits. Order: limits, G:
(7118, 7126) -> 0.2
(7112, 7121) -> -0.7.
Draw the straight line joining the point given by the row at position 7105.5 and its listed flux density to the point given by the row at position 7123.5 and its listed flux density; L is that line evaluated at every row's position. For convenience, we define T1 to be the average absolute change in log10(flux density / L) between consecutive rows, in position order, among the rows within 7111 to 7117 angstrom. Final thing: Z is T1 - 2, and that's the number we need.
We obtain -1.97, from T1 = 0.027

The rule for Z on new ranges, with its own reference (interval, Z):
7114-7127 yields -1.97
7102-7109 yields -1.96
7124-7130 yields -1.91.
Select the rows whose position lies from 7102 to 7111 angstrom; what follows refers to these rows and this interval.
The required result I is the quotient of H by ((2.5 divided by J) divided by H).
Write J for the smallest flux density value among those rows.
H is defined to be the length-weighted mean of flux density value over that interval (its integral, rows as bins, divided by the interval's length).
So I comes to 101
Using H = 6.62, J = 5.77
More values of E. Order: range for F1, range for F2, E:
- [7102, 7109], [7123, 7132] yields 6.54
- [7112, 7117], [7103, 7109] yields 6.68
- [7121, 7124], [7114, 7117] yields 6.74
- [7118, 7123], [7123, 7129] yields 6.43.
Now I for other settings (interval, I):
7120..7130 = 81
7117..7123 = 98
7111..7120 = 108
